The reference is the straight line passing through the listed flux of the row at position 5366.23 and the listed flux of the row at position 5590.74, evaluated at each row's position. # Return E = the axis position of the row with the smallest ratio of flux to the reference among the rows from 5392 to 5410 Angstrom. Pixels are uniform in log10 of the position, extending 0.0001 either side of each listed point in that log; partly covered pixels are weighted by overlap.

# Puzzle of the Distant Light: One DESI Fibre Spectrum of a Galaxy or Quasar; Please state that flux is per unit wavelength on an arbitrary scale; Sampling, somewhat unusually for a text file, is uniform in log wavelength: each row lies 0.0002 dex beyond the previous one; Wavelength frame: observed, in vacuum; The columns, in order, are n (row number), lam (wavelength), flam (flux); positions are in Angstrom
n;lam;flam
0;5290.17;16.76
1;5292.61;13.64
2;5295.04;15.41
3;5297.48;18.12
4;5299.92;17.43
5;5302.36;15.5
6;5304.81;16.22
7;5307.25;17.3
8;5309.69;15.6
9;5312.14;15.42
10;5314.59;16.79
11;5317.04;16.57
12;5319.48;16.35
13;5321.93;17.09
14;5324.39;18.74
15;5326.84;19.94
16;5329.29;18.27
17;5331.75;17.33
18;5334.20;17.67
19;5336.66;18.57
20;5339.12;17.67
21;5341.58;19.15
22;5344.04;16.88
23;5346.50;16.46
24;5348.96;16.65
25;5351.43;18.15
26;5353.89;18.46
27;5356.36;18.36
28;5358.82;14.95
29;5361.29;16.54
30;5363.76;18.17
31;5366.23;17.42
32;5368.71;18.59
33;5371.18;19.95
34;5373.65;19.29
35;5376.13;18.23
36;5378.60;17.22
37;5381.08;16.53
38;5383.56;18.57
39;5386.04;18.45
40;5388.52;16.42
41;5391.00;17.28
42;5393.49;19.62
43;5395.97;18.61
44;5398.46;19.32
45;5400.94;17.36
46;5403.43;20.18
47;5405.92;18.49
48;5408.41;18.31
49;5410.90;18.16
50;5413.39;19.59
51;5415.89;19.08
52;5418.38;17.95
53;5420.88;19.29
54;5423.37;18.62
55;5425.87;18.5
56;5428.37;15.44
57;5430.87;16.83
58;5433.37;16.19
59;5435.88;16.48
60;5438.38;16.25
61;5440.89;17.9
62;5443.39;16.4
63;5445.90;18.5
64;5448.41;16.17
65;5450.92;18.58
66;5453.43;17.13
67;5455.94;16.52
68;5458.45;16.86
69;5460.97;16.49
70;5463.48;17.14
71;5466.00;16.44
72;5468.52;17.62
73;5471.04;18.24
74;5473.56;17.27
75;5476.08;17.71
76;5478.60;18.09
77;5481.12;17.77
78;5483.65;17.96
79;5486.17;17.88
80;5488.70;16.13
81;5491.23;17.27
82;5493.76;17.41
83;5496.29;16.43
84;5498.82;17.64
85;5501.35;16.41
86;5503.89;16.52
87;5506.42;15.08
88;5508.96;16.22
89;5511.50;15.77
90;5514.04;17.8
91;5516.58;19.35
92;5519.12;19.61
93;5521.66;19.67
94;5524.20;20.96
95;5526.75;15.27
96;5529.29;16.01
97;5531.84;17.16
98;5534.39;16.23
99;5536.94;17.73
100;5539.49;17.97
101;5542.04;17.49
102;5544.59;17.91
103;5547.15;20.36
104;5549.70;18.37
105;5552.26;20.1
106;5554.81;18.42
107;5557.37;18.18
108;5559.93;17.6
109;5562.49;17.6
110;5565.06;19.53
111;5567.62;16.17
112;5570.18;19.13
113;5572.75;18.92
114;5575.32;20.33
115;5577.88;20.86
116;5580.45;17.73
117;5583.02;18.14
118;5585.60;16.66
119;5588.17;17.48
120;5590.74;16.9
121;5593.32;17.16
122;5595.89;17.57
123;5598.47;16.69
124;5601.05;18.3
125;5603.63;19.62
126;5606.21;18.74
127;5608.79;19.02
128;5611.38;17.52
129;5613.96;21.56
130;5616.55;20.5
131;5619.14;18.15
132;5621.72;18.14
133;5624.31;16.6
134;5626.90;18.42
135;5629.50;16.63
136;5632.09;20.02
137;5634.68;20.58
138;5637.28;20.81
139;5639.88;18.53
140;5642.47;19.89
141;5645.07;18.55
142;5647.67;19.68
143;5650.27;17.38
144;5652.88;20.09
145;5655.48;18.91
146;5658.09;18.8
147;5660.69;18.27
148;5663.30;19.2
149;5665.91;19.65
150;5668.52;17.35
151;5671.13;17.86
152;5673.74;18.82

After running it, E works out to 5400.94 Angstrom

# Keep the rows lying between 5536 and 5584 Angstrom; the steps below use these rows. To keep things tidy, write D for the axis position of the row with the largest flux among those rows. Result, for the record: 5577.88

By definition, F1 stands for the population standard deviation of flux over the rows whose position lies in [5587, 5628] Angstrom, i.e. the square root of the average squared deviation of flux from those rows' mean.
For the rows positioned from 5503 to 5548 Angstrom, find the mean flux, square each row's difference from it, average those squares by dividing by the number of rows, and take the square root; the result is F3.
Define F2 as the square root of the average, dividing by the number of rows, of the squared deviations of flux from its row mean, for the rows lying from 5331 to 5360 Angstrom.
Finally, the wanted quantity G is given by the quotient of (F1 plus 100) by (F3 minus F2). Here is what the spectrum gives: 165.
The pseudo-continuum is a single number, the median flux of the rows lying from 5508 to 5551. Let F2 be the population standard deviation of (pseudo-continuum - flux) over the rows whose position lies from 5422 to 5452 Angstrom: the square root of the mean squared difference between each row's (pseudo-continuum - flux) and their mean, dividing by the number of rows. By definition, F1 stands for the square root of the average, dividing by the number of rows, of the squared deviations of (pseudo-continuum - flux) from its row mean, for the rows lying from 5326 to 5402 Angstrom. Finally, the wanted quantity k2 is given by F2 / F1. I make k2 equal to 1.0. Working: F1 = 1.15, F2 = 1.12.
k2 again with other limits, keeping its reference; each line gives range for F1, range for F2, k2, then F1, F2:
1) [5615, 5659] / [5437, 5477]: 0.6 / 1.28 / 0.79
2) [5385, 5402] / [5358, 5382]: 1.3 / 1.08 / 1.40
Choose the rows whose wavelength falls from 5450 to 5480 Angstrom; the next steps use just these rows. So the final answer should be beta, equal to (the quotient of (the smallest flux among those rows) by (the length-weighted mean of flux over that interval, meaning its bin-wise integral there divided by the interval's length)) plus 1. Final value 1.95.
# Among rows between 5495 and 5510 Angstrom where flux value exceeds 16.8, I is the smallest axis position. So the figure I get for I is 5498.82 Angstrom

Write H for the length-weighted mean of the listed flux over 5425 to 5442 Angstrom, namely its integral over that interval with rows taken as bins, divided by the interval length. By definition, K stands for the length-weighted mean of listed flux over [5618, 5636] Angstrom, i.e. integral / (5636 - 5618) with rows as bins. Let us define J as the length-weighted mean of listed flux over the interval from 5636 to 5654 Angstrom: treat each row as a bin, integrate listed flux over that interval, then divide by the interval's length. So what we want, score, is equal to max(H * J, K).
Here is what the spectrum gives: 323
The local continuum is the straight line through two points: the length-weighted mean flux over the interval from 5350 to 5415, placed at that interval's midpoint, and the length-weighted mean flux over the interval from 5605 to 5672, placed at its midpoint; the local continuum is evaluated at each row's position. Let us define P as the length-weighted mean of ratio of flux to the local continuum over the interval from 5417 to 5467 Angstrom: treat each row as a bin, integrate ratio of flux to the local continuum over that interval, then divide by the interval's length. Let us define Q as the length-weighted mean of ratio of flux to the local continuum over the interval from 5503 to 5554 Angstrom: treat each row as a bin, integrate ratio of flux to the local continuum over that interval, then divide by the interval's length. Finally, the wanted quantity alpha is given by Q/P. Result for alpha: 1.02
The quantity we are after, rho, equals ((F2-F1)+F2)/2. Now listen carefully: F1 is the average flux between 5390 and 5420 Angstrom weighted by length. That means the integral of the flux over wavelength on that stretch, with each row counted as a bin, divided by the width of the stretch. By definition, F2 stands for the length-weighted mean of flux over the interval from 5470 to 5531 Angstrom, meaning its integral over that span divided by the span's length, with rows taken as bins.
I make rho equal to 8.1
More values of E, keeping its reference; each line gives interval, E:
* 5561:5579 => 5567.62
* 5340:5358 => 5346.50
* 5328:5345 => 5344.04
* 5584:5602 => 5585.60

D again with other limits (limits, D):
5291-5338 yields 5326.84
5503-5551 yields 5524.20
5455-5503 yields 5471.04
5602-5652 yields 5613.96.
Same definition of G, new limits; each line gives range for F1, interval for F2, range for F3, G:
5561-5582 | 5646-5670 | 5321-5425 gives 528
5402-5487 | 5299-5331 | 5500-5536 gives 195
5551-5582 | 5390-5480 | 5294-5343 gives 898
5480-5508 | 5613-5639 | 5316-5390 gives -187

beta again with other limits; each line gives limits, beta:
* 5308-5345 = 1.88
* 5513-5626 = 1.83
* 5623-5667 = 1.88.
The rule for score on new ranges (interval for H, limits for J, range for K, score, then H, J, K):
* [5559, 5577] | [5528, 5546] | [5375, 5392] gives 320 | 18.5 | 17.2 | 17.5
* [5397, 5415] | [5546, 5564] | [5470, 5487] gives 350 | 18.8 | 18.7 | 17.8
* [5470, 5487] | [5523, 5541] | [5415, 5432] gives 309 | 17.8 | 17.3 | 17.9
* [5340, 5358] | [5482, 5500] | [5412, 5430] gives 305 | 17.7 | 17.3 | 18.3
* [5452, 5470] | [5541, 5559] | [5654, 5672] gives 316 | 16.9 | 18.7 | 18.6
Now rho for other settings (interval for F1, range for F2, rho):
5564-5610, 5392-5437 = 9.1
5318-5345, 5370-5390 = 9.1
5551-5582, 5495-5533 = 8.0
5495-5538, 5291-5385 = 8.7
